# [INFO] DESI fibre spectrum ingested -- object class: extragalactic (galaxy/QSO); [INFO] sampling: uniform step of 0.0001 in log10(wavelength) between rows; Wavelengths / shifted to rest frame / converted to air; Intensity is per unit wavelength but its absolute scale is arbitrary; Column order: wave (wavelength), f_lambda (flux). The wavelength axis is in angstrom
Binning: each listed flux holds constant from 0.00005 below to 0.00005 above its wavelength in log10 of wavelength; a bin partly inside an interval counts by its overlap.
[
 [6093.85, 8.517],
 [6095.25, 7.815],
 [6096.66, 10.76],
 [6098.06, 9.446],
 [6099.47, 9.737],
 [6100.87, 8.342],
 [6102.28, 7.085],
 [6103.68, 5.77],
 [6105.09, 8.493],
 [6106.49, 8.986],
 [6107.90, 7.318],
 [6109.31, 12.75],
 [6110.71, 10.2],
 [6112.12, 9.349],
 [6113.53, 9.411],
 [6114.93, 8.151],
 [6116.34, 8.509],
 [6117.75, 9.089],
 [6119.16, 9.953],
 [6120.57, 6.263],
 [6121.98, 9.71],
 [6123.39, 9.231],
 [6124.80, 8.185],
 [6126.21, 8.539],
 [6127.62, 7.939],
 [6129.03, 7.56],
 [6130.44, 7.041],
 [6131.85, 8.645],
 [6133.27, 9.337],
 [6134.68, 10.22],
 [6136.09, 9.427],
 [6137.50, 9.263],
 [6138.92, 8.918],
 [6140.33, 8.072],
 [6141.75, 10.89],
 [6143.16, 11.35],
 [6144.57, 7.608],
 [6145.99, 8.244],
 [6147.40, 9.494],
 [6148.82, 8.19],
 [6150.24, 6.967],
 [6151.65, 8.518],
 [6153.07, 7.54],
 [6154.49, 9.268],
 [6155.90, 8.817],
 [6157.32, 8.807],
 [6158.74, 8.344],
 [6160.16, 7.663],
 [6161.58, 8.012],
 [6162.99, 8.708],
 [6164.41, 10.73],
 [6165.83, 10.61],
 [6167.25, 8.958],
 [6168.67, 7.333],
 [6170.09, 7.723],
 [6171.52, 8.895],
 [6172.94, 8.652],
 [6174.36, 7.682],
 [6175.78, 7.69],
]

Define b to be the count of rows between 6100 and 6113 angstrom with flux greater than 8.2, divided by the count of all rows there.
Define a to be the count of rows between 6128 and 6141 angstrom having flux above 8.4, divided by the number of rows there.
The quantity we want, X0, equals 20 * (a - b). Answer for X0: 0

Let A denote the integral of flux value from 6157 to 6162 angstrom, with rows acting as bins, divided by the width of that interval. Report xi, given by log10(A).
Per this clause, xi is 0.912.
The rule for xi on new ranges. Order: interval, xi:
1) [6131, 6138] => 0.970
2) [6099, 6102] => 0.940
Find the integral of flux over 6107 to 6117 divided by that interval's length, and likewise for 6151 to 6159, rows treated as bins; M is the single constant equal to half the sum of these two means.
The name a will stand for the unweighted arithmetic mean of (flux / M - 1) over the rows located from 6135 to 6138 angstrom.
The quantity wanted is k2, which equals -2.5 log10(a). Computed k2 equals 3.4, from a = 0.04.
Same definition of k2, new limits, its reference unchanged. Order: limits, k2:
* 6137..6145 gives 3.4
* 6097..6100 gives 2.9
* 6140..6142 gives 3.1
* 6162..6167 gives 2.3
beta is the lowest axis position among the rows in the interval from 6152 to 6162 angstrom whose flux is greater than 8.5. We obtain 6154.49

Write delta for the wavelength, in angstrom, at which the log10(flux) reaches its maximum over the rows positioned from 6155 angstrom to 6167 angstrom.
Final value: 6164.41 angstrom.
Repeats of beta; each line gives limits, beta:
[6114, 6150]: 6116.34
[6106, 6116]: 6106.49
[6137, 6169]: 6137.50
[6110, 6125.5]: 6110.71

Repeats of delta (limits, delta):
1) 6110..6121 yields 6110.71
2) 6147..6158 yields 6147.40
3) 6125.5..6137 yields 6134.68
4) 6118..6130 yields 6119.16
